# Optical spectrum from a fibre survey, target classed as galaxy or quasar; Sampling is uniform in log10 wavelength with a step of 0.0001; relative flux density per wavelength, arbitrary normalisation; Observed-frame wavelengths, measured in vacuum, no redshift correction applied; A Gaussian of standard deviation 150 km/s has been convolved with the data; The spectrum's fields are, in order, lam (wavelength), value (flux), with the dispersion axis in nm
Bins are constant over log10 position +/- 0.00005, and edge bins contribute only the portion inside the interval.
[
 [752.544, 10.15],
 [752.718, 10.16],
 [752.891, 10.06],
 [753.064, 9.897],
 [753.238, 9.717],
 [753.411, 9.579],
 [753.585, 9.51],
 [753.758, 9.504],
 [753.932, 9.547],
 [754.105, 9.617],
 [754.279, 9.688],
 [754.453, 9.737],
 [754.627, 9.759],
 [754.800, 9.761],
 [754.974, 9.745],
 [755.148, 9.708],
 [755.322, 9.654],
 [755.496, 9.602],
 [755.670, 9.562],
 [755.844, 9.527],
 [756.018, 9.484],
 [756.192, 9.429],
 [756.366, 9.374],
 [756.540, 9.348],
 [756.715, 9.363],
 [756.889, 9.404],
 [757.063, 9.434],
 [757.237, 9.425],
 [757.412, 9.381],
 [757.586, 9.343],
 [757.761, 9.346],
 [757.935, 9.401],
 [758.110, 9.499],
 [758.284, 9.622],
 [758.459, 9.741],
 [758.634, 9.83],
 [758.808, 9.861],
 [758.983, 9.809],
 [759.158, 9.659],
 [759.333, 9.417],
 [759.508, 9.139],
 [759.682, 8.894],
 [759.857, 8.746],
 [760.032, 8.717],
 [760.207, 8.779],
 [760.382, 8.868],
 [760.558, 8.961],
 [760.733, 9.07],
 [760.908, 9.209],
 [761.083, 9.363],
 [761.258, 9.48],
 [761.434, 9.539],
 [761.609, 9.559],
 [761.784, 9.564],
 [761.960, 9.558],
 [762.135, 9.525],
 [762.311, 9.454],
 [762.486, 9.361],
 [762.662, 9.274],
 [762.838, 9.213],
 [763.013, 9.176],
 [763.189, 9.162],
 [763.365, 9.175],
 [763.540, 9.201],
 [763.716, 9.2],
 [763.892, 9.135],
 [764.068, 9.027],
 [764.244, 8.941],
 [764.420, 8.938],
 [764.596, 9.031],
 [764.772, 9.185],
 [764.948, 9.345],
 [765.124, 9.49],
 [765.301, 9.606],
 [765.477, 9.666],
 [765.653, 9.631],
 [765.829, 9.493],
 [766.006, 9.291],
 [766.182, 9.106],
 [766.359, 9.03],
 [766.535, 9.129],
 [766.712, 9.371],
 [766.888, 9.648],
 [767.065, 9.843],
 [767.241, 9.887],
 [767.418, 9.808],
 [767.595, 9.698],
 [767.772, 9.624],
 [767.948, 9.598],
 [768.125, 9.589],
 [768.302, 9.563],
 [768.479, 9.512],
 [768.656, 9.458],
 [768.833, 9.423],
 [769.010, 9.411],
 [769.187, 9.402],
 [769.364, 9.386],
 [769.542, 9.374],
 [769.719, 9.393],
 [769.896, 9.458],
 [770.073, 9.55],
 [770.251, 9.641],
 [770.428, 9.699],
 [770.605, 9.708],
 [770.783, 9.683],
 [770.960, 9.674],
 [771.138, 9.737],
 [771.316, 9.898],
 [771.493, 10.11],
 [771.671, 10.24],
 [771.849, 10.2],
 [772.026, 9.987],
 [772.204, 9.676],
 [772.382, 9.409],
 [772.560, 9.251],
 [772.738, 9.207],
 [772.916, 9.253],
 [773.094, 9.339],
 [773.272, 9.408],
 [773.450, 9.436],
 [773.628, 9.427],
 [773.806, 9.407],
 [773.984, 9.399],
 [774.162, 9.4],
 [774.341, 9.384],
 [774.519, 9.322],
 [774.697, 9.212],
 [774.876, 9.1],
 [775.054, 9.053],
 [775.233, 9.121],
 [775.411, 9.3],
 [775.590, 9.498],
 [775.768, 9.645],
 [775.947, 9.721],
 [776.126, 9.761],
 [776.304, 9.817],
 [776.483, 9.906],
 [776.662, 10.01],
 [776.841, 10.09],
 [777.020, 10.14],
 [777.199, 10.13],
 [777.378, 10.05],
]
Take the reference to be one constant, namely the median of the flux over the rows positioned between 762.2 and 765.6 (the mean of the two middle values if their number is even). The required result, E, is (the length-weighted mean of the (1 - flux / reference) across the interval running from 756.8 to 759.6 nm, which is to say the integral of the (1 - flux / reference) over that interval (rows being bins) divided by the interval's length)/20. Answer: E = -0.0017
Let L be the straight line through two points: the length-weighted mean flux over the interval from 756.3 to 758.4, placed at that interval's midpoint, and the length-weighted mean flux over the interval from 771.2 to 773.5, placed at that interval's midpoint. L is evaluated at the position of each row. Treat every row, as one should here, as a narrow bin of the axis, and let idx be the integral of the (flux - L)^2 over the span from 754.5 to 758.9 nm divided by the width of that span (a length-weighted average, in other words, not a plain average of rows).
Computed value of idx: 0.05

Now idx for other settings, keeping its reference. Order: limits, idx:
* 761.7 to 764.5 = 0.11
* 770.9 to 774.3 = 0.12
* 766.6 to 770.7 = 0.03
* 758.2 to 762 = 0.16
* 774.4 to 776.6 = 0.14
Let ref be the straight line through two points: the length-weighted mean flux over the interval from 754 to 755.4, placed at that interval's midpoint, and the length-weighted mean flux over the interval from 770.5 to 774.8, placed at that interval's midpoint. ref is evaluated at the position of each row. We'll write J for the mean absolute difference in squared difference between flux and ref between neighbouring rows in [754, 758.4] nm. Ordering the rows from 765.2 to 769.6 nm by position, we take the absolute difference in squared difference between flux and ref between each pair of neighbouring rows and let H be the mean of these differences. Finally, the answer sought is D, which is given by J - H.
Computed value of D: -0.023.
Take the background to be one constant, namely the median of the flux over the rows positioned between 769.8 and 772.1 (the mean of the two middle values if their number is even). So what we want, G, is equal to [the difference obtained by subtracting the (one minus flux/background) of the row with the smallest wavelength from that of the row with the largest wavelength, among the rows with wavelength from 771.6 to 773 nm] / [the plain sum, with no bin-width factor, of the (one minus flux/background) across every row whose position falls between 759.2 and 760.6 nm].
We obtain 0.16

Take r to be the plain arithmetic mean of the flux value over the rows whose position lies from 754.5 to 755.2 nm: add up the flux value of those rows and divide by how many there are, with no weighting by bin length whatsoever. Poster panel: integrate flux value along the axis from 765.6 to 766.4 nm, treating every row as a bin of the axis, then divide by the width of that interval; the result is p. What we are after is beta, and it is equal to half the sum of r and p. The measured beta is 9.53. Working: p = 9.3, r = 9.7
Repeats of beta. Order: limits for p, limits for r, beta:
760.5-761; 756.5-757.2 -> 9.24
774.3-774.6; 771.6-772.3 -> 9.69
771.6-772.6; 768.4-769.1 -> 9.63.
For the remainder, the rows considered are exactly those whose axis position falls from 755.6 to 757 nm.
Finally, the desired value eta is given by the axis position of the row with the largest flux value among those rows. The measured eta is 755.670 nm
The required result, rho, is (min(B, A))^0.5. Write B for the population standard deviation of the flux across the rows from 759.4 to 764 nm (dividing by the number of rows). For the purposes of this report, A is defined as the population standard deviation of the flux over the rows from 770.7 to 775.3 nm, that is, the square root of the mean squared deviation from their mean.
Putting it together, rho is 0.51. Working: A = 0.33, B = 0.26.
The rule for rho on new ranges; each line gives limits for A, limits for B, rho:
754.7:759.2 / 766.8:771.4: 0.40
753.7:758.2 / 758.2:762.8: 0.38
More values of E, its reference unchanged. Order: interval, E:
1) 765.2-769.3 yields -0.0017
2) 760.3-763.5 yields -0.0006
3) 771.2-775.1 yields -0.0017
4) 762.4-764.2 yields 0.0001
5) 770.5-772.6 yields -0.0033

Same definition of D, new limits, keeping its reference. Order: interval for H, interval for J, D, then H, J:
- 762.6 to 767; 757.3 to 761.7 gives 0.016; 0.067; 0.08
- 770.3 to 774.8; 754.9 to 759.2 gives -0.033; 0.050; 0.02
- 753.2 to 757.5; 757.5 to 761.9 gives 0.070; 0.012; 0.08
